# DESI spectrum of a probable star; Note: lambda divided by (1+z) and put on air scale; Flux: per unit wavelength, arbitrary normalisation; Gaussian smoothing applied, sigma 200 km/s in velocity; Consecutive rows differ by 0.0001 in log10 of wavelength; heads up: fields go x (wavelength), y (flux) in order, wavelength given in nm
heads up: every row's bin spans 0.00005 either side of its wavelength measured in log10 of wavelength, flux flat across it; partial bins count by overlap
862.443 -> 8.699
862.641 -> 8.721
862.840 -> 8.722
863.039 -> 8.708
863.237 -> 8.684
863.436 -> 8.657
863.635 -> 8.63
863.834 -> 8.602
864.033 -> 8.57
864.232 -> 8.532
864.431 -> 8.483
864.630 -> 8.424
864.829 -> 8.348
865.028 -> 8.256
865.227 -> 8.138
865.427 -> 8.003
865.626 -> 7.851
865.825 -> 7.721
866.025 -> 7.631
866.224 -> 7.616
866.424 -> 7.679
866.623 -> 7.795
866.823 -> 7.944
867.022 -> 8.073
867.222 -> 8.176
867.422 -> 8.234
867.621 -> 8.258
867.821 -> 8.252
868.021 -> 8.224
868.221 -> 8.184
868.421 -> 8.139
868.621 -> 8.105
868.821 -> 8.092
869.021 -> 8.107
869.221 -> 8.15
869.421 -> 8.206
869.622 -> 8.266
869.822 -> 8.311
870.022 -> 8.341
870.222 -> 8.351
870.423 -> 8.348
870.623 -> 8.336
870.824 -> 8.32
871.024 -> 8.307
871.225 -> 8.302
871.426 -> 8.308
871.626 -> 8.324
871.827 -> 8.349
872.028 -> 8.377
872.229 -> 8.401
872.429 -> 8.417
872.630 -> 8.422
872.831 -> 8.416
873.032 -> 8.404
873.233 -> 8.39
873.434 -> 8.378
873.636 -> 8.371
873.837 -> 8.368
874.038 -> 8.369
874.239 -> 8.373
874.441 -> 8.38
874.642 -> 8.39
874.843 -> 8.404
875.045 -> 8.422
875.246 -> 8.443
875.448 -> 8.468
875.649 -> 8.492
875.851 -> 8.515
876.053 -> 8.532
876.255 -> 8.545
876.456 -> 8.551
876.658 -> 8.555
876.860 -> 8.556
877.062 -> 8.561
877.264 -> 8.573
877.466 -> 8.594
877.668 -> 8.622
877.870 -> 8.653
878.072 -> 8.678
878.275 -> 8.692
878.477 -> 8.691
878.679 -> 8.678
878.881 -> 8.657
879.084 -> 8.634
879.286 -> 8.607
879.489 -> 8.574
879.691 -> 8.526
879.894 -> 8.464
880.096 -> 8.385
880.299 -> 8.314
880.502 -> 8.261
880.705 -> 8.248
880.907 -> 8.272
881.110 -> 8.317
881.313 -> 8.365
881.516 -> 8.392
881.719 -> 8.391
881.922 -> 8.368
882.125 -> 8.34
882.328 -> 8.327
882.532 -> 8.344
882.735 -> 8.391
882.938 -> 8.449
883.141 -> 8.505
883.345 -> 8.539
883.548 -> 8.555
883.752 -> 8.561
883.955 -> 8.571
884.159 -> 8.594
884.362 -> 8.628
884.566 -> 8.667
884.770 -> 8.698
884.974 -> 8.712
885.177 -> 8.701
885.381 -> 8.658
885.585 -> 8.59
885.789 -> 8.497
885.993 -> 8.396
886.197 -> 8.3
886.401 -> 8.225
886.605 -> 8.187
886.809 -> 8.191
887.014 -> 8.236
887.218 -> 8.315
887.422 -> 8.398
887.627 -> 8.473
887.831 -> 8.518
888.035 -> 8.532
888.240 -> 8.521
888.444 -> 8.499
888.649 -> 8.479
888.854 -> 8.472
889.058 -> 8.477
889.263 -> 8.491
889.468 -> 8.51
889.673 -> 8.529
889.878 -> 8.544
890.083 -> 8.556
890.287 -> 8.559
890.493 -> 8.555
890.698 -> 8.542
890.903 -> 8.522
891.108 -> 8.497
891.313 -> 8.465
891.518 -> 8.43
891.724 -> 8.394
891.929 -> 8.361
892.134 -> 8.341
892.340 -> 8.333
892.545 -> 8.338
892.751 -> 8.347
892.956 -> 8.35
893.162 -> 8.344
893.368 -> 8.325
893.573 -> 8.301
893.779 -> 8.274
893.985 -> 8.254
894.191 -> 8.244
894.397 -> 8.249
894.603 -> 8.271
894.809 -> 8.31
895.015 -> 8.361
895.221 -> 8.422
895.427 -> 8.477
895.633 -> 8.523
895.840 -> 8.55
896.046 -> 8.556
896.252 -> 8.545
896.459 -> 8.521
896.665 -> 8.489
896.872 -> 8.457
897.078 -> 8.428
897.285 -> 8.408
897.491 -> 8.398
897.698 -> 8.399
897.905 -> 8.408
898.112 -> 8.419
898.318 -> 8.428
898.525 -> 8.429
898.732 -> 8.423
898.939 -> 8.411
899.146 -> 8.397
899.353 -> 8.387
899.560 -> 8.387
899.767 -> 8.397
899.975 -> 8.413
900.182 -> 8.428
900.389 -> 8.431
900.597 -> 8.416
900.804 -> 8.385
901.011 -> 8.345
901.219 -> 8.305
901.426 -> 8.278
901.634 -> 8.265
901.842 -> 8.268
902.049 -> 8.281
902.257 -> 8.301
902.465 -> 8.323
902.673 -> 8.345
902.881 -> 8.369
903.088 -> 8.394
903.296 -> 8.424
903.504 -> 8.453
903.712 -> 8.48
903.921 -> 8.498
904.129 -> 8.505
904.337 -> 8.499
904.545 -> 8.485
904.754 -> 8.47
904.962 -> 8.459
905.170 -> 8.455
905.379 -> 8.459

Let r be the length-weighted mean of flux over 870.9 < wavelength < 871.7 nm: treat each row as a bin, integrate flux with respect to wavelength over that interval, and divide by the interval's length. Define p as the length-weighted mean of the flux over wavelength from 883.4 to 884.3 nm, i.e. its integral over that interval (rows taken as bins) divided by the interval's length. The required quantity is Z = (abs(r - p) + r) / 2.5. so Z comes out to 3.43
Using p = 8.58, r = 8.31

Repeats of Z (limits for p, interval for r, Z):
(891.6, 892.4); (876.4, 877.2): 3.50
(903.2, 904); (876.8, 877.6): 3.48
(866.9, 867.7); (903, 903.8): 3.48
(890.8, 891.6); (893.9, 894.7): 3.40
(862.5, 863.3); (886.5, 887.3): 3.49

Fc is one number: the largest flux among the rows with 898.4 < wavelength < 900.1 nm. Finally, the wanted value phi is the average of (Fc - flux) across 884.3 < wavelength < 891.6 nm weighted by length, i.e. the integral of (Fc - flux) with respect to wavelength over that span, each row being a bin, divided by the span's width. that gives -0.06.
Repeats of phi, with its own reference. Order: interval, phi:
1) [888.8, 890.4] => -0.09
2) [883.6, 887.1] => -0.07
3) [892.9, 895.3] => 0.12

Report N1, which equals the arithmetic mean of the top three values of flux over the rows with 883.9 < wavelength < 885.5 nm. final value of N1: 8.70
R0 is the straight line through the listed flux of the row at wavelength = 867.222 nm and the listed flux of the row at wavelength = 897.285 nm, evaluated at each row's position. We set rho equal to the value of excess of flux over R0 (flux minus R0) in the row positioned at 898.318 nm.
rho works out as 0.01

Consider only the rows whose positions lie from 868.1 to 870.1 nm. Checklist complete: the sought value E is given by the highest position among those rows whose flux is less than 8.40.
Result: 870.022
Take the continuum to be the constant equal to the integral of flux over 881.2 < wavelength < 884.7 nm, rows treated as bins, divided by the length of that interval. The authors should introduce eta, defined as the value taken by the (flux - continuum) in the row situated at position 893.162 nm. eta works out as -0.13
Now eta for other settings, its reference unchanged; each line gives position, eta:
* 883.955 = 0.10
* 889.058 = 0.01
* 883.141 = 0.03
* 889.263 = 0.02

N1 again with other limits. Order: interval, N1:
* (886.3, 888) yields 8.46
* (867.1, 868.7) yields 8.25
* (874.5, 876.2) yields 8.51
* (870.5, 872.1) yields 8.35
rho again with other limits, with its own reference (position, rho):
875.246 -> 0.21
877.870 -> 0.39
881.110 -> 0.03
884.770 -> 0.39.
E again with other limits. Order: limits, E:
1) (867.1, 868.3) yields 868.221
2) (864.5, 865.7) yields 865.626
